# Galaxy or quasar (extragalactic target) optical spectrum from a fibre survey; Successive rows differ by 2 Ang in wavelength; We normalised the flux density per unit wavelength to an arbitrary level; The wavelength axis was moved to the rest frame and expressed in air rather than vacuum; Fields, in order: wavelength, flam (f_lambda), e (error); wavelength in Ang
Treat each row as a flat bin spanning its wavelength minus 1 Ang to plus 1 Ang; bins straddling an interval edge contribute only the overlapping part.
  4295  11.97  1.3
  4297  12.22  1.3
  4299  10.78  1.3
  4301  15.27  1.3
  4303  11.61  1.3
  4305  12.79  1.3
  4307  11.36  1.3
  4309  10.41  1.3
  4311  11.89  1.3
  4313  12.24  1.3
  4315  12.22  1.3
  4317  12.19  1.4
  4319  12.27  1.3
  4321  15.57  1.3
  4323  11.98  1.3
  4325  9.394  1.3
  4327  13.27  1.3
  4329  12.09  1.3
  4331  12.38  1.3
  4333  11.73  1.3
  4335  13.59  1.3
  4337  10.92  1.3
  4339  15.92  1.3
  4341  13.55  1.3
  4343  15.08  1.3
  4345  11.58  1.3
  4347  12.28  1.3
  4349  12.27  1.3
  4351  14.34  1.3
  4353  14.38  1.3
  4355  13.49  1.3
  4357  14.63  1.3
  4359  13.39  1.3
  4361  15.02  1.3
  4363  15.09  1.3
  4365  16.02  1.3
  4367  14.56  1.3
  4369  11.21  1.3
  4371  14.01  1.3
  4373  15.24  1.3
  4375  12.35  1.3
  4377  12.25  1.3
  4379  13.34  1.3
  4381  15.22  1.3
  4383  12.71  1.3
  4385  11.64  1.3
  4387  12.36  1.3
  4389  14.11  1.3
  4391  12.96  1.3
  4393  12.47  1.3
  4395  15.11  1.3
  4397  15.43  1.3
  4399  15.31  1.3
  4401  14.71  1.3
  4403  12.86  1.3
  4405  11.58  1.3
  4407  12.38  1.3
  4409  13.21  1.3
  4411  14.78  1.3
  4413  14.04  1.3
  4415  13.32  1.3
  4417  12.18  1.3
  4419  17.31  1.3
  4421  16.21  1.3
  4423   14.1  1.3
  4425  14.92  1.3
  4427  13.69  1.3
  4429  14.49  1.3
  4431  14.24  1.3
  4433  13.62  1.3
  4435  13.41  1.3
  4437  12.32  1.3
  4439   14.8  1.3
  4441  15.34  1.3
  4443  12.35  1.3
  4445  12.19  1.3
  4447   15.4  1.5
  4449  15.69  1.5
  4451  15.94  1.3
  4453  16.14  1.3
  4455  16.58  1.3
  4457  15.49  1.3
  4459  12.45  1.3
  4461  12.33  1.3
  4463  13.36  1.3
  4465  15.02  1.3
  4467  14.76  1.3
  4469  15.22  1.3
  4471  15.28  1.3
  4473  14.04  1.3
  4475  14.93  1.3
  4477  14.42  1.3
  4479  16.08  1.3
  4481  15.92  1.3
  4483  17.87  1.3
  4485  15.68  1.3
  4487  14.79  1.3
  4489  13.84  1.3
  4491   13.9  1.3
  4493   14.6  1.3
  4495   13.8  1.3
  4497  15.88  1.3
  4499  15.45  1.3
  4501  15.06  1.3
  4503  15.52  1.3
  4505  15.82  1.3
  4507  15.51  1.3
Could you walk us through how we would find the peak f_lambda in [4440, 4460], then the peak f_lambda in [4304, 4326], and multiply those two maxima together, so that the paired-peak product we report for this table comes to 258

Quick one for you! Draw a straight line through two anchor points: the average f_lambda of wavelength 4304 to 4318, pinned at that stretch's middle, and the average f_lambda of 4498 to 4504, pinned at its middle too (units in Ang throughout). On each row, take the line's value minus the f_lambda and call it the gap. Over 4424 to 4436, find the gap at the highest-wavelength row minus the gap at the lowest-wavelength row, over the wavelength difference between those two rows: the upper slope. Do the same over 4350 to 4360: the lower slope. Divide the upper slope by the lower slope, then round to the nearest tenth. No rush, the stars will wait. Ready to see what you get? 1.2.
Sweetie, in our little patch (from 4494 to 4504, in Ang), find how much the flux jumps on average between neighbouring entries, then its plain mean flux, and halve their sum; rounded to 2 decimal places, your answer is 7.99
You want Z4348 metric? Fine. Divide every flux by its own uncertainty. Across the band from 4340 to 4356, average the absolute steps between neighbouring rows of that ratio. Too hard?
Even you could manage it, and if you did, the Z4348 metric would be 0.96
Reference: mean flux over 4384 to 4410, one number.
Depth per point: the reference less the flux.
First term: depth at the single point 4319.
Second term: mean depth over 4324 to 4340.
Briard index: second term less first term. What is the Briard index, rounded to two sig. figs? -0.14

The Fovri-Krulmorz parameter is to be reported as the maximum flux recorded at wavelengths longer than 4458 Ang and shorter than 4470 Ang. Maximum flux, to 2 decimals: 15.22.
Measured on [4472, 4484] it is 17.87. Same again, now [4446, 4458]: 16.58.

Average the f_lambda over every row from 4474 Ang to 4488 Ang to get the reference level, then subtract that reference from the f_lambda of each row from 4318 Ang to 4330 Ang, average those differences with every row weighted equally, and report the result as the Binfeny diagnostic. -3.2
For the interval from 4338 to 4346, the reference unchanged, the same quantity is -1.6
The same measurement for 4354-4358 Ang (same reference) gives -1.6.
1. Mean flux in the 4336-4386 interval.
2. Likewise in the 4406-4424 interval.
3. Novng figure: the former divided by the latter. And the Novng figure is 0.96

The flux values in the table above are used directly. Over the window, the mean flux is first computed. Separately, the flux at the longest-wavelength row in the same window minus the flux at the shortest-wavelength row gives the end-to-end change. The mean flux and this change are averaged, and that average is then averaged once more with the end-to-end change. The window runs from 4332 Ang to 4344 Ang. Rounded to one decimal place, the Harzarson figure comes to 5.9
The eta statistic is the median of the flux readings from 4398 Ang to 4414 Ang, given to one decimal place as 13.6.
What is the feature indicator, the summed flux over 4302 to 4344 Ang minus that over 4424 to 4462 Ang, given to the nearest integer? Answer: -9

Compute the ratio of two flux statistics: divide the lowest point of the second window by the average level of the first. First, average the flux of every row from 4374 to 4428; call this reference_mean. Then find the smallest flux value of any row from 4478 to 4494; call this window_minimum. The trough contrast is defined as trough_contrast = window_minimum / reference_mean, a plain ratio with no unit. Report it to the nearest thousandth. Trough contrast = 1.008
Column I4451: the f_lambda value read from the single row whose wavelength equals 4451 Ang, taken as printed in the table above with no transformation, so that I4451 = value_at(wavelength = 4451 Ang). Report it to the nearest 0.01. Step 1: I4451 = 15.94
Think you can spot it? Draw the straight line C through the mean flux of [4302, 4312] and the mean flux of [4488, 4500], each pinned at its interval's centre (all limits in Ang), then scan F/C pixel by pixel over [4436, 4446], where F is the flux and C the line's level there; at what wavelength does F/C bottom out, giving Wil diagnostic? 4445 Ang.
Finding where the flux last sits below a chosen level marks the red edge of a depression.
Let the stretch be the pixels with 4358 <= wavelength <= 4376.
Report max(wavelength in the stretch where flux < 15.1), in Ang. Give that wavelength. 4375 Ang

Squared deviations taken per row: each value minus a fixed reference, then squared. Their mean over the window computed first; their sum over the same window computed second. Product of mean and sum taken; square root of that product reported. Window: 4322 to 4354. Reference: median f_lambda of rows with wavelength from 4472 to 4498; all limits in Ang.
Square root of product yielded 26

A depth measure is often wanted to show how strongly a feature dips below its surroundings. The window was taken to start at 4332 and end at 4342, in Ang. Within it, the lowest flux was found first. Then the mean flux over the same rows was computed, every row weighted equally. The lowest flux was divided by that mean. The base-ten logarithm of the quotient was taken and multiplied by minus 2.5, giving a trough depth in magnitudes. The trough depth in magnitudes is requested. 0.20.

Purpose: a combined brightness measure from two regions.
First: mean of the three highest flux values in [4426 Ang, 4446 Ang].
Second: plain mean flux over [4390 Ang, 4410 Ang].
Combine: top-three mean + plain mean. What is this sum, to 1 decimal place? 28.5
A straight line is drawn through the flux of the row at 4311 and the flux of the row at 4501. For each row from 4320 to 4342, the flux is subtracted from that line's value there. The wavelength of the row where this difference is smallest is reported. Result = 4339 Ang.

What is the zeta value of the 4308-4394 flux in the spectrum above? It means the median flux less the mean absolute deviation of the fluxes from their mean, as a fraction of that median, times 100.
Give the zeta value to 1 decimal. 89.9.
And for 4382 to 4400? 90.2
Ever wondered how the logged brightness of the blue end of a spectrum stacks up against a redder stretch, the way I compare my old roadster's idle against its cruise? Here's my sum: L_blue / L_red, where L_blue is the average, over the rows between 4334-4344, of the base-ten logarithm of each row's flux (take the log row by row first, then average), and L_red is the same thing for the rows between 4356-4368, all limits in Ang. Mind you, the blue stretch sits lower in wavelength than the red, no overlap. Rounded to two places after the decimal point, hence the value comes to 0.97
